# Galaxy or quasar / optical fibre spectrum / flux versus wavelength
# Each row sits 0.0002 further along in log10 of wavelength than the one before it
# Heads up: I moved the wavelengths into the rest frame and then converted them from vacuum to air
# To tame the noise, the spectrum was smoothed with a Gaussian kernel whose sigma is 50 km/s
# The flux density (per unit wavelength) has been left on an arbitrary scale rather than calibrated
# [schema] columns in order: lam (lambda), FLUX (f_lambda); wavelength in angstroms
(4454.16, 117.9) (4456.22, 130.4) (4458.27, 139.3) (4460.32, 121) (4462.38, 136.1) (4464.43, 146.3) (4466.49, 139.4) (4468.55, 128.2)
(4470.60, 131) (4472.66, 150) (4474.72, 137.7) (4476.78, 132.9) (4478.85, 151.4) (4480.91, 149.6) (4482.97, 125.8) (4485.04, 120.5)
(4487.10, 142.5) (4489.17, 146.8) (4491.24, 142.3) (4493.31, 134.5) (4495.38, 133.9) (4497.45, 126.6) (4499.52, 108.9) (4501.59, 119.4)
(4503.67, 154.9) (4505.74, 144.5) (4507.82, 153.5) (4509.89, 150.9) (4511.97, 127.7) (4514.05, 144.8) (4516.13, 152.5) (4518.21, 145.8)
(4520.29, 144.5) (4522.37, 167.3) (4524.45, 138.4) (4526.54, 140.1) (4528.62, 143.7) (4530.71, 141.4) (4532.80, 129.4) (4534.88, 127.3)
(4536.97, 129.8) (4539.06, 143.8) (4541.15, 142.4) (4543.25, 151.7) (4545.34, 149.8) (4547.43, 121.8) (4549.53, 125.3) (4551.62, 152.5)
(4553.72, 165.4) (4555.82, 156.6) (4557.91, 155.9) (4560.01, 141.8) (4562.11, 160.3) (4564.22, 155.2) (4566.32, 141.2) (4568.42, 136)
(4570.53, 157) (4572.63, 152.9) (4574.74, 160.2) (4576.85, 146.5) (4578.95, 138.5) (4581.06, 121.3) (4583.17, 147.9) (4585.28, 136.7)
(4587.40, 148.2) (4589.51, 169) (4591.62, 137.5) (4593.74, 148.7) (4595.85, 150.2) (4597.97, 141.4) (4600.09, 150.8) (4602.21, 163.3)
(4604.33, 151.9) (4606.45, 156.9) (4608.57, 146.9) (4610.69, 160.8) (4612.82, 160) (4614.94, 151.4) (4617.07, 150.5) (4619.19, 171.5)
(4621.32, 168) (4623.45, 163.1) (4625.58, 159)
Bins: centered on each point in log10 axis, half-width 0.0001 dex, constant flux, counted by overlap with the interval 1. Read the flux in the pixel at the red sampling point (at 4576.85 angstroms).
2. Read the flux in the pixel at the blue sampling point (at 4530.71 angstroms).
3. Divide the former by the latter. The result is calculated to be 1.04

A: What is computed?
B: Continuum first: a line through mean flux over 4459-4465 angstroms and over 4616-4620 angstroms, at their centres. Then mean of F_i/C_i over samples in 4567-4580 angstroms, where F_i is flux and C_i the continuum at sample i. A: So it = 0.97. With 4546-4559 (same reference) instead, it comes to 0.98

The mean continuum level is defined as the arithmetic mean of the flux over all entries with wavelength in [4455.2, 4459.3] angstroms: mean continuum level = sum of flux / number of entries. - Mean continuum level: 135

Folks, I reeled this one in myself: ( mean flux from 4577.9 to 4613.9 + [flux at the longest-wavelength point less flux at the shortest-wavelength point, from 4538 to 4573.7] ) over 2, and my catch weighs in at 79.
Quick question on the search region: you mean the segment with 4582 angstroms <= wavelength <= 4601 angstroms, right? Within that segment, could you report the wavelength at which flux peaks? 4589.51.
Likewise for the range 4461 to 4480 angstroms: 4478.85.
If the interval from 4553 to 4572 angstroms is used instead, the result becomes 4553.72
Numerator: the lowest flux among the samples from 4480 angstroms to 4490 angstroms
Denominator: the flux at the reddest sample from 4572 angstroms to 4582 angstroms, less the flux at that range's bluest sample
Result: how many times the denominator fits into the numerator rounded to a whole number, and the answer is -4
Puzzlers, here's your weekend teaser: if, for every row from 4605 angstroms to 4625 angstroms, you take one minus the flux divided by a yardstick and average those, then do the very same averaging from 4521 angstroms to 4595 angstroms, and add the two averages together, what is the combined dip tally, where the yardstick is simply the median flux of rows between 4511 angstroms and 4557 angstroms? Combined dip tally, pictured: -0.11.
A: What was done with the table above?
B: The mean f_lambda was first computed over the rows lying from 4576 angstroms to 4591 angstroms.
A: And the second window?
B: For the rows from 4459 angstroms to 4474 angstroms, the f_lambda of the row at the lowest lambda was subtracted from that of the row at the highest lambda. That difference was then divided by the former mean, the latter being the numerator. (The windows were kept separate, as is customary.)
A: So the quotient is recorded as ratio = 0.20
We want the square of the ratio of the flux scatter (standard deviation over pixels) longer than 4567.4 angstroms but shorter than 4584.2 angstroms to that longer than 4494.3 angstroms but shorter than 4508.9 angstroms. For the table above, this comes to 0.5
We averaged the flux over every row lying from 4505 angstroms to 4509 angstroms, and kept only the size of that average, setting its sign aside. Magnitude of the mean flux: 149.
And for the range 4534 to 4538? 129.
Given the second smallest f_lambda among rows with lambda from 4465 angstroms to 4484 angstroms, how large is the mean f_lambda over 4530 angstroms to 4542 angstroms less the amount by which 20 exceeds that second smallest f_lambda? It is 244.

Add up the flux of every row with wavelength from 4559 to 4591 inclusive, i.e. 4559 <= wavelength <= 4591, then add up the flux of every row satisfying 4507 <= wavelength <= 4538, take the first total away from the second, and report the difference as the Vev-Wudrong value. -76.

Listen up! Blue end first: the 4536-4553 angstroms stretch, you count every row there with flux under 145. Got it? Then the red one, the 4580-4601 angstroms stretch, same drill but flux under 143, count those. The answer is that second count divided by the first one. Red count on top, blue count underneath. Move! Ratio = 0.80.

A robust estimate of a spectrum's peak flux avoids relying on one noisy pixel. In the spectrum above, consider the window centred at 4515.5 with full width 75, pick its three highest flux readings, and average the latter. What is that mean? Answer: 159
